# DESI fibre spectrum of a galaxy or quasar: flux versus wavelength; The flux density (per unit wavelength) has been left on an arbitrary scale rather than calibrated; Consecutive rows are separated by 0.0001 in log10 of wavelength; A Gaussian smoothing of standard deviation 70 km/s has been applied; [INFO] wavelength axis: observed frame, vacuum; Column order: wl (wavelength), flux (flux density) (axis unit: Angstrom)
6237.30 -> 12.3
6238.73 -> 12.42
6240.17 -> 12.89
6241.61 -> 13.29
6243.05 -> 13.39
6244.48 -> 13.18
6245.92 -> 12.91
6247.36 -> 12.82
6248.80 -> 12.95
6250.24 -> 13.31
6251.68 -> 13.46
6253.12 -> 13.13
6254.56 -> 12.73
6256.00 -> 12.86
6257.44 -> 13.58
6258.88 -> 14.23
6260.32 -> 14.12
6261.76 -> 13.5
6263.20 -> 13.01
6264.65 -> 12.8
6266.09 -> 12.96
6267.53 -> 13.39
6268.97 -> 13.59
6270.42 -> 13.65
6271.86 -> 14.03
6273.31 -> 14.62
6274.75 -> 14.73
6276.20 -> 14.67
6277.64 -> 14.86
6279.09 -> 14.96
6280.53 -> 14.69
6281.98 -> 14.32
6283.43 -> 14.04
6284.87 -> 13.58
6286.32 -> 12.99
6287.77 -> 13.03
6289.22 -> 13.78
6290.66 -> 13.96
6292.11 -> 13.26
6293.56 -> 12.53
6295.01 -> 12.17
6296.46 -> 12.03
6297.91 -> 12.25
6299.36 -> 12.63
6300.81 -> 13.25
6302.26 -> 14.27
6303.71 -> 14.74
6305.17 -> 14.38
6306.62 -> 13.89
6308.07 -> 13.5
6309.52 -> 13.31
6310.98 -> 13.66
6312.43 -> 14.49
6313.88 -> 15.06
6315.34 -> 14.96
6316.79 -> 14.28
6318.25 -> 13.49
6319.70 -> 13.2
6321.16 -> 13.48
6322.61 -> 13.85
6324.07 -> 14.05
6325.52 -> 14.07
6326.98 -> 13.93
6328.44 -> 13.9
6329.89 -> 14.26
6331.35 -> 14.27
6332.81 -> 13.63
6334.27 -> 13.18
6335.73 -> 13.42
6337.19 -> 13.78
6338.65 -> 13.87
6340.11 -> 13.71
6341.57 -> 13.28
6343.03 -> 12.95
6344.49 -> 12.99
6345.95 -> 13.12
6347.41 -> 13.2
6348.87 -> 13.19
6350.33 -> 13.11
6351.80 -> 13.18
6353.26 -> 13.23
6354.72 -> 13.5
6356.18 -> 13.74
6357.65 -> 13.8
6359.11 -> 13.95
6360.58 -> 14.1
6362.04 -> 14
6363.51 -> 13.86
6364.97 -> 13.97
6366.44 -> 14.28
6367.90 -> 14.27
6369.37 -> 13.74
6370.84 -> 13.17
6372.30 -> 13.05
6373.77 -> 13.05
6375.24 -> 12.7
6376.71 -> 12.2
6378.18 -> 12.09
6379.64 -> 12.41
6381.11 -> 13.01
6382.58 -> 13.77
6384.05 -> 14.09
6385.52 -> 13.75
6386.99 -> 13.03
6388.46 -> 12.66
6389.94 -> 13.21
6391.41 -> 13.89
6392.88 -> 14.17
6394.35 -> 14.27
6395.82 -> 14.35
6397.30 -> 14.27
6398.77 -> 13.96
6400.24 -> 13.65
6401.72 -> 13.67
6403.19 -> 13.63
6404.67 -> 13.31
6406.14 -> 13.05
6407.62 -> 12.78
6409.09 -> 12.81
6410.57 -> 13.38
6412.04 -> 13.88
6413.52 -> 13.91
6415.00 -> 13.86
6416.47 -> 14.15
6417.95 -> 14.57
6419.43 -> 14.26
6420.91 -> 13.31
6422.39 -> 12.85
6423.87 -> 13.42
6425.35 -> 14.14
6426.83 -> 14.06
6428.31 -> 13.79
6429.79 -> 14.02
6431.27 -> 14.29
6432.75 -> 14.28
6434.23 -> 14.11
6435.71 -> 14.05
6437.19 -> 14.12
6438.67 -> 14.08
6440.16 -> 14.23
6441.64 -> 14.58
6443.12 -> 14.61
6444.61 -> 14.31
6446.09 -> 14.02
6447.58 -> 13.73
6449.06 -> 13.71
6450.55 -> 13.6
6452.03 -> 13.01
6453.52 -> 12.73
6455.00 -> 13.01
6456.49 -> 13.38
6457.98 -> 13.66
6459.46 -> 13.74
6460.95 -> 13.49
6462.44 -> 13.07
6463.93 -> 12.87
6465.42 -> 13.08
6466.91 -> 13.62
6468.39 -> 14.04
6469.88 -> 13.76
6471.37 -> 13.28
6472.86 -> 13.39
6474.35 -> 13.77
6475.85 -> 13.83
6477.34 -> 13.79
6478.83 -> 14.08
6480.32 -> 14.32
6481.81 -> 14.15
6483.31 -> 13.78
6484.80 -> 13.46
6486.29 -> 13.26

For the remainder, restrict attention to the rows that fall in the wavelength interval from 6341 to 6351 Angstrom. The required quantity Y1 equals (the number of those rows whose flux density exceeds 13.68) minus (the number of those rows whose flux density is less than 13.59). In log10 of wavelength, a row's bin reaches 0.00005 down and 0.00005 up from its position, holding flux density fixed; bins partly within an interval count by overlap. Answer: -7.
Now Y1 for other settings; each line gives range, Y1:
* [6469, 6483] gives 5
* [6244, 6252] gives -6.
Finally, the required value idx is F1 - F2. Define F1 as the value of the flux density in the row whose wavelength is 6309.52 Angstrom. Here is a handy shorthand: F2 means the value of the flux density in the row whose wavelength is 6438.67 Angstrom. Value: -0.8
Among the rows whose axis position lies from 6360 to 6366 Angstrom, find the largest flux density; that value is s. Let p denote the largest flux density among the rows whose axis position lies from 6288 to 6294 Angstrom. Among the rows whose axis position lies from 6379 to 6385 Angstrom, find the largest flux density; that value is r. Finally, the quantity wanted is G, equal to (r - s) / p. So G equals -0.001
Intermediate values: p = 13.96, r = 14.09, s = 14.1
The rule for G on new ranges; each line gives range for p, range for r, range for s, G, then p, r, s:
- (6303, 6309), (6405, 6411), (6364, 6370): -0.061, 14.74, 13.38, 14.28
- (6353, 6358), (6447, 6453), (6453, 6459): 0.005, 13.8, 13.73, 13.66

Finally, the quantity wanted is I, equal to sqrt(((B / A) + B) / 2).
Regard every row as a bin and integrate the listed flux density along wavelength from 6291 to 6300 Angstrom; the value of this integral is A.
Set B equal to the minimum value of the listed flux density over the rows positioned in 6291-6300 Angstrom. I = 2.46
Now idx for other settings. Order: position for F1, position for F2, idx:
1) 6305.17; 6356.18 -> 0.6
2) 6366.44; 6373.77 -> 1.2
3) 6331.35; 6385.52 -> 0.5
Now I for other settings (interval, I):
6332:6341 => 2.58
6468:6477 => 2.59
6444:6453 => 2.56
